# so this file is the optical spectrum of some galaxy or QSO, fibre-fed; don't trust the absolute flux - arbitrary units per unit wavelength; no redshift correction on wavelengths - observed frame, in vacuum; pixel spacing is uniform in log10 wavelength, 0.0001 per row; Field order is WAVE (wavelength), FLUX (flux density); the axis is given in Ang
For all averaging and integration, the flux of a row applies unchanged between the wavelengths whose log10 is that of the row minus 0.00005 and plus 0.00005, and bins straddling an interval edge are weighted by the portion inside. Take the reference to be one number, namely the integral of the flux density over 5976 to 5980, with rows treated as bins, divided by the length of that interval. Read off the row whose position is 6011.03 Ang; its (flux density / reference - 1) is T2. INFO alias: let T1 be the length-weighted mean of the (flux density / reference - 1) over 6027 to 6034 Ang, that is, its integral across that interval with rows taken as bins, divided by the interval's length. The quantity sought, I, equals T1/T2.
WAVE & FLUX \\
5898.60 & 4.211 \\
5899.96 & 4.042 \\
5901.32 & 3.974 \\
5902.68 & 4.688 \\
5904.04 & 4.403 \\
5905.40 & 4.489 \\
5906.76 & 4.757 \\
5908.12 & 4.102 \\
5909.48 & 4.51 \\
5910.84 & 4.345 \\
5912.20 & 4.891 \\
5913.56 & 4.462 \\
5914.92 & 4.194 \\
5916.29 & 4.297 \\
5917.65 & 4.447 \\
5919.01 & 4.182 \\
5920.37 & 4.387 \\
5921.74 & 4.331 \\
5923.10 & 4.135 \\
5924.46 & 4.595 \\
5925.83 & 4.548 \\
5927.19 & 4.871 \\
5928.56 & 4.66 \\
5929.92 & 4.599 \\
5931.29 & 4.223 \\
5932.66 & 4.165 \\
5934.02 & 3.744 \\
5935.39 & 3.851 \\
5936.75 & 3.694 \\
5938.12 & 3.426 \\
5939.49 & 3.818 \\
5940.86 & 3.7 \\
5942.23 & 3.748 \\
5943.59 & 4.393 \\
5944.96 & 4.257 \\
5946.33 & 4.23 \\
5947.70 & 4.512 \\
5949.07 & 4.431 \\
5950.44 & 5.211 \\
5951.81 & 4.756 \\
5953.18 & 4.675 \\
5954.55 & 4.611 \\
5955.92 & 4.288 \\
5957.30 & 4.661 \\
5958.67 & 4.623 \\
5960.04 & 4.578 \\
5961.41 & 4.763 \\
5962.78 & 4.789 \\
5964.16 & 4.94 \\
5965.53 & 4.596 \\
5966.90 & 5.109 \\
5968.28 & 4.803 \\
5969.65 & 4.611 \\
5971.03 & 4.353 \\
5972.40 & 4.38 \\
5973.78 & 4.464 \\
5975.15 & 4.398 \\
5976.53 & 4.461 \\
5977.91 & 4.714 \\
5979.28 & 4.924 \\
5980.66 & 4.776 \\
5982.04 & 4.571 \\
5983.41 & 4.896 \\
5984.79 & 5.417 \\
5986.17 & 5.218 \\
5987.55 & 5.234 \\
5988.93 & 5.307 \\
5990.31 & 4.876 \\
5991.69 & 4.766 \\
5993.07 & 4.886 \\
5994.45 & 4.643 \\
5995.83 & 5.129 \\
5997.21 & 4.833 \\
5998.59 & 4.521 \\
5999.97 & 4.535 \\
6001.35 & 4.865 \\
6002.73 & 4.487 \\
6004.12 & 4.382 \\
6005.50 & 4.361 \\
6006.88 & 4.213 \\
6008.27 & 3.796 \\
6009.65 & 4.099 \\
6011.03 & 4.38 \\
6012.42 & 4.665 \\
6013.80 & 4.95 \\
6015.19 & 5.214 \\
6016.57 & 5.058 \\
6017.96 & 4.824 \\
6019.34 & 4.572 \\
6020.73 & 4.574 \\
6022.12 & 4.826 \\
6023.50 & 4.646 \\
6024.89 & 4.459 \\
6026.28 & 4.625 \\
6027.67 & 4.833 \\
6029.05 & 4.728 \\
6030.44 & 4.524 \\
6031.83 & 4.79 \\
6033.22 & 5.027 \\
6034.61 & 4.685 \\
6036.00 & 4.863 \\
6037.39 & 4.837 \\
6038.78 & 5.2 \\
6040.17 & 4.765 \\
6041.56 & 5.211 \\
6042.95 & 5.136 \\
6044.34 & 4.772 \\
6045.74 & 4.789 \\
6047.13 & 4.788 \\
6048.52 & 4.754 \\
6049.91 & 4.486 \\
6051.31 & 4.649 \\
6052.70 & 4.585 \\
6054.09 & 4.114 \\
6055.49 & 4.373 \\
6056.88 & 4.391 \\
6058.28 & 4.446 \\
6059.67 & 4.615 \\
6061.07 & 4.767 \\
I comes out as -0.2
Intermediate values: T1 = 0.01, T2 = -0.07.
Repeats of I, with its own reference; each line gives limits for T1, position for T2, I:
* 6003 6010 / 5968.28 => -5.5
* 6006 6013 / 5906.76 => -10.2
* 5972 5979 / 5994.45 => 2.9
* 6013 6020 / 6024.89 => -0.8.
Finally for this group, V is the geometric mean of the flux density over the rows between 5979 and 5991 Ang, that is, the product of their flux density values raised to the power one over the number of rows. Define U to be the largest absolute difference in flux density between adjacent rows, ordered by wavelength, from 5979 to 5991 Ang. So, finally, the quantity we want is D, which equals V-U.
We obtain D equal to 4.5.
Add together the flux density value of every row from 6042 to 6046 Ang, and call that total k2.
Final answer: 15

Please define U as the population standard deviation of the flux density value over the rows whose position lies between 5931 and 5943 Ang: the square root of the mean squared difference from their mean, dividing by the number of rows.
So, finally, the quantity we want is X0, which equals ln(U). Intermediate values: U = 0.231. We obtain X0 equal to -1.47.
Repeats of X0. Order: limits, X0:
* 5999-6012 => -1.27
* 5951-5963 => -1.95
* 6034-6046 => -1.64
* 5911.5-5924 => -1.54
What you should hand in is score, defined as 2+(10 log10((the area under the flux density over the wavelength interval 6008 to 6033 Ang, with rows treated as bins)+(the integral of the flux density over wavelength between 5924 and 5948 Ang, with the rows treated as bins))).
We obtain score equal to 25.4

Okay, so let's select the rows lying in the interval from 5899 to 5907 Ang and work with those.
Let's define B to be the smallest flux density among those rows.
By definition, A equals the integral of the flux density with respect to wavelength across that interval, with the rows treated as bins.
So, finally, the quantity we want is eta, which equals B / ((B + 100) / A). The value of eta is 1.33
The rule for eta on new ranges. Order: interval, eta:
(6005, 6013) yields 1.24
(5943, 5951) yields 1.46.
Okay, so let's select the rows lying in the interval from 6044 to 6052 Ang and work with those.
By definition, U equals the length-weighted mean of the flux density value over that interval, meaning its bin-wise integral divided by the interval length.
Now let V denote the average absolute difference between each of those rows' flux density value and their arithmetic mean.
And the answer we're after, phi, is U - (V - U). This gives 9.3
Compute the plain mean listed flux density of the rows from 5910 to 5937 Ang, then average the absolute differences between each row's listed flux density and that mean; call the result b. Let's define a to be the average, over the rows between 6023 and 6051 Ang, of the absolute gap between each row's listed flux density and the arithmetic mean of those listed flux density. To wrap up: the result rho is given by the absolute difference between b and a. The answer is 0.10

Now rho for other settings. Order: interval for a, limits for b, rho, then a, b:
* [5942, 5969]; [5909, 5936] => 0.01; 0.24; 0.23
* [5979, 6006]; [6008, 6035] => 0.01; 0.24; 0.23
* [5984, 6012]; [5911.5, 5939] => 0.06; 0.36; 0.30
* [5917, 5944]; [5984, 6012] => 0.03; 0.33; 0.36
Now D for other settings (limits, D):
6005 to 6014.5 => 3.9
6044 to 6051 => 4.4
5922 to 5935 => 3.9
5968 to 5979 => 4.3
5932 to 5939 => 3.3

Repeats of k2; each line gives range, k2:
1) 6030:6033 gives 9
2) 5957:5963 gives 23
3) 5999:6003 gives 14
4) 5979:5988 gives 35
